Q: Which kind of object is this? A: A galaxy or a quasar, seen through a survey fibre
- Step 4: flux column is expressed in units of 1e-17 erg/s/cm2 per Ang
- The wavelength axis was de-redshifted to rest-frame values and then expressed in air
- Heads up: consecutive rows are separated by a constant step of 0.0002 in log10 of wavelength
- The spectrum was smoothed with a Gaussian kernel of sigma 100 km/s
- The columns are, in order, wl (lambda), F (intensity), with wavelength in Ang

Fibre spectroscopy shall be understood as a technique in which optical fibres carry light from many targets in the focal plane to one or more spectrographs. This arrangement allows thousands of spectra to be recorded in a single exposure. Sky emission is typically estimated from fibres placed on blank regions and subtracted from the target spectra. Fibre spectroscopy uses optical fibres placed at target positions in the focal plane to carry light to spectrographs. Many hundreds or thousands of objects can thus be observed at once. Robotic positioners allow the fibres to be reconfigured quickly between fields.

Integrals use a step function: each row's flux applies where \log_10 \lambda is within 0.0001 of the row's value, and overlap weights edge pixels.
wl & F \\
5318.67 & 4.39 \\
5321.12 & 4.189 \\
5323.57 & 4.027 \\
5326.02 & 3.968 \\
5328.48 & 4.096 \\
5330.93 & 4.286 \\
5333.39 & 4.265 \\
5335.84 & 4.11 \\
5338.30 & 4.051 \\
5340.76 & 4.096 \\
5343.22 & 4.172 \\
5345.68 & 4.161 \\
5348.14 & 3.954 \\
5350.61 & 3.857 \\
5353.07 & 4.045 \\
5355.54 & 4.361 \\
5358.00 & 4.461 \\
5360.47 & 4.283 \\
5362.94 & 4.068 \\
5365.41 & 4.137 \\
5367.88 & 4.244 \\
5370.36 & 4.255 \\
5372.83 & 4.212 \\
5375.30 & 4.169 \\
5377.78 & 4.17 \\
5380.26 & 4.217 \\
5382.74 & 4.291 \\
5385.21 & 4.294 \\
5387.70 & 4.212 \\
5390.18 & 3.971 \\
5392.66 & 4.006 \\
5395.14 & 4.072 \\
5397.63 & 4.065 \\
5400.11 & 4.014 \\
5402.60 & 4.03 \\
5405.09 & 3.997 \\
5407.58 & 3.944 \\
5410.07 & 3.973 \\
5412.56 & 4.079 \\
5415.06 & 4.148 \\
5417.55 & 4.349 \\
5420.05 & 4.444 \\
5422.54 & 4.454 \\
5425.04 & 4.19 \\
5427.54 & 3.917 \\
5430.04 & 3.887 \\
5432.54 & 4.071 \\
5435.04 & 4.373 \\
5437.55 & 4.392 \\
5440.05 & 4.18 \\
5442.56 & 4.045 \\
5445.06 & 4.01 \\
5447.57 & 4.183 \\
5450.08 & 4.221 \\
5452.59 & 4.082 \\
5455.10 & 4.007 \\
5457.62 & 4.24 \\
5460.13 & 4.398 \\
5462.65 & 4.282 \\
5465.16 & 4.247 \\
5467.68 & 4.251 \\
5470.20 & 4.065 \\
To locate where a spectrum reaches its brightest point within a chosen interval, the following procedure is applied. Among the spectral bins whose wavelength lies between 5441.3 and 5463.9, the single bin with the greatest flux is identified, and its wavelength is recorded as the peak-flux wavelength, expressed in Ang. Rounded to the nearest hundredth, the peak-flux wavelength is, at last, 5460.13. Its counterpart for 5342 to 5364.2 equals 5358.00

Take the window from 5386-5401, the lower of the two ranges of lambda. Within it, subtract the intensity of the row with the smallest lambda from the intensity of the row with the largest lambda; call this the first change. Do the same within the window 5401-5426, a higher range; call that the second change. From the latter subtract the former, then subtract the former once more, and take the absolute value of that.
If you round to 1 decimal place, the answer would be 0.6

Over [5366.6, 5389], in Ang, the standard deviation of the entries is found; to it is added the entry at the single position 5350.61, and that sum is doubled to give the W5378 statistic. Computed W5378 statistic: 7.8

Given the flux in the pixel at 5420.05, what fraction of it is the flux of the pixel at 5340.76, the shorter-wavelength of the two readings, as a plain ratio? 0.92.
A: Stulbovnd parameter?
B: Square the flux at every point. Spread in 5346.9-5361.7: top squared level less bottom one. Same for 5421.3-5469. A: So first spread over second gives 1.06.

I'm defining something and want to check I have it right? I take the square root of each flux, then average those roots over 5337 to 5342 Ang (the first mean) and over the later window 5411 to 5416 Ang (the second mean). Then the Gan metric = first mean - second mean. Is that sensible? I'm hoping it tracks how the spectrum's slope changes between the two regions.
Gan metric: -0.01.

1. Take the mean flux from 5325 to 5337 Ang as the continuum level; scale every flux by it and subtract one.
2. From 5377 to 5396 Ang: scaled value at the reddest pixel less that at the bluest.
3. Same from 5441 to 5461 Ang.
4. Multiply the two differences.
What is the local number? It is -0.0020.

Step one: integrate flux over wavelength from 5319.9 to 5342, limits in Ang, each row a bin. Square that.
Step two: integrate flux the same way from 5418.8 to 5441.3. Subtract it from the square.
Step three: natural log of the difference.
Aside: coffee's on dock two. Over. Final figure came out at 9.01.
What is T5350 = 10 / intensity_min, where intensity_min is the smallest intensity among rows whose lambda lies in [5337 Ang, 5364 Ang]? 2.59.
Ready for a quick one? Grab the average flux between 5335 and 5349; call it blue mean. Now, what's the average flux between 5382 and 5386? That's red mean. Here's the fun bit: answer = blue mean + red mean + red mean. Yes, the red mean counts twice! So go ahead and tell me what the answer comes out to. 12.7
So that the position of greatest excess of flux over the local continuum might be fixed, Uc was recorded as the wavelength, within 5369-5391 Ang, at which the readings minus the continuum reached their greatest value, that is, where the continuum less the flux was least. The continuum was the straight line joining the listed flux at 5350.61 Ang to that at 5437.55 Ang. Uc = 5370.36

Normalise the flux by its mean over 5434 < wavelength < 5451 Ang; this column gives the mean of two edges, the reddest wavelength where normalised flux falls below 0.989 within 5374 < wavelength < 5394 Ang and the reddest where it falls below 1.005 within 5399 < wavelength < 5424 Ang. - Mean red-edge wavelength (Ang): 5403.9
